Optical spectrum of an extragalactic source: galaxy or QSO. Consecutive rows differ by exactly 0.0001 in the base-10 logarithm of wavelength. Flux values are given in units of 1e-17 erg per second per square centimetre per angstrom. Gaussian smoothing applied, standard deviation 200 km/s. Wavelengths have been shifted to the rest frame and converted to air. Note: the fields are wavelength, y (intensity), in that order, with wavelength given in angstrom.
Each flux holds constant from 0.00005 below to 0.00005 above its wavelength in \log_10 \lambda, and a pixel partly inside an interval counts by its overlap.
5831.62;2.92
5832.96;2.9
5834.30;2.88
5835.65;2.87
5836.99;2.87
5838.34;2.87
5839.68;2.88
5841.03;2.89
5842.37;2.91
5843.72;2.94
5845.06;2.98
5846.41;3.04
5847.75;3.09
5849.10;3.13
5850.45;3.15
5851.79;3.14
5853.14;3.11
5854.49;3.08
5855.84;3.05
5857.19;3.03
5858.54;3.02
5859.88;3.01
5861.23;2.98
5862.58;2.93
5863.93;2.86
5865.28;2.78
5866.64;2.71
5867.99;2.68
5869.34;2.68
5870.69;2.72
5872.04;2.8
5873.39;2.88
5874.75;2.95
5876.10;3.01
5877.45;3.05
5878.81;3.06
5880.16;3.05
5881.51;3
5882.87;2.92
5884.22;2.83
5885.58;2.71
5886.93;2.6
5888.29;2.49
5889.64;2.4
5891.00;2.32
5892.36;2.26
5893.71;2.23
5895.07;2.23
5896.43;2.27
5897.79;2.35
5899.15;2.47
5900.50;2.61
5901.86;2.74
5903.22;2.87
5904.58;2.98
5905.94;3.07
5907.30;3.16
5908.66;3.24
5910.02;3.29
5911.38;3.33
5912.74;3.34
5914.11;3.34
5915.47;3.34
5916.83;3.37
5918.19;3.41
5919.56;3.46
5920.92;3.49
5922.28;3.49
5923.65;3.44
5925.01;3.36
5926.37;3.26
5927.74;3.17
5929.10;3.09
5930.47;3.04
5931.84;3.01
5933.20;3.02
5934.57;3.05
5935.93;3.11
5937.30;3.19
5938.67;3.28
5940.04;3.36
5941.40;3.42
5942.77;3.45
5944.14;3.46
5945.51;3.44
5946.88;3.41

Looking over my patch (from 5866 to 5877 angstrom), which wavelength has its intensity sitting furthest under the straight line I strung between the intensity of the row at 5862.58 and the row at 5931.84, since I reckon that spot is 5869.34 angstrom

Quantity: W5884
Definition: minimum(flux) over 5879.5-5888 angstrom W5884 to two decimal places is 2.60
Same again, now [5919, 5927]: 3.26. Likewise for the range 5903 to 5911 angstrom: 2.87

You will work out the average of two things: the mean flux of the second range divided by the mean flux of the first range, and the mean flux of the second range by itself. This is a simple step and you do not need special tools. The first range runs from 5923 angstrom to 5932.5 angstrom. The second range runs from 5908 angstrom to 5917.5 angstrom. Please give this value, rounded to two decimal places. 2.18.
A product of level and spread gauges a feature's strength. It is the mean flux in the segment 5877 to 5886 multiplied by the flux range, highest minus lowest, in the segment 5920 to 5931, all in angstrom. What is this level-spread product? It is 1.3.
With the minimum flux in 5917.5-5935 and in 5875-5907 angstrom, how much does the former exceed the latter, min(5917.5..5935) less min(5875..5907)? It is 0.8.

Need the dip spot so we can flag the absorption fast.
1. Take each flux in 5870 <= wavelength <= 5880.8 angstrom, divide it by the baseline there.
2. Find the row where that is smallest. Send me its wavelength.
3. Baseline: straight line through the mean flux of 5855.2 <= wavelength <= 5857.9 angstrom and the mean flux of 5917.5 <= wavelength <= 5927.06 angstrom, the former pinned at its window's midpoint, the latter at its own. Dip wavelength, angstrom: 5870.69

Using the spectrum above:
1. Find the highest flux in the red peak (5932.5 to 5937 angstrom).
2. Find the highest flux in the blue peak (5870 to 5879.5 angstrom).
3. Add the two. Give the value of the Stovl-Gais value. 6.2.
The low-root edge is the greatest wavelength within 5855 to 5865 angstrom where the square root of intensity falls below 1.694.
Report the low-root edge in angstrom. 5863.93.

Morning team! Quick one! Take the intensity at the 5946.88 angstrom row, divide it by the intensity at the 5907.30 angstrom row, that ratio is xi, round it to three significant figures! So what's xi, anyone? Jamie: 1.08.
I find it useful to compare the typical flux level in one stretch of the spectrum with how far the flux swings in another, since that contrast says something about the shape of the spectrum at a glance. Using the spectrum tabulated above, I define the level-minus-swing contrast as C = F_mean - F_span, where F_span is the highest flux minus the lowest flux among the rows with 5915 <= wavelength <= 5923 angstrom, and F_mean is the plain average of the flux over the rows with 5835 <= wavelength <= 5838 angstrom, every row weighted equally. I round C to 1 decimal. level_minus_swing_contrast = 2.7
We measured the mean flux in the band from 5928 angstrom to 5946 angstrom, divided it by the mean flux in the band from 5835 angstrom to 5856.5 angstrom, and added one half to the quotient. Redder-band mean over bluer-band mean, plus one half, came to 1.6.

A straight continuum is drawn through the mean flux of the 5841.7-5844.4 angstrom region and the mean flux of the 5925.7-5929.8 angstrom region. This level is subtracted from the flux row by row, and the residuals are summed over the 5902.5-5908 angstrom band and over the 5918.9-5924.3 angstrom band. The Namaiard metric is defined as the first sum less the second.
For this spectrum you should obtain -1.6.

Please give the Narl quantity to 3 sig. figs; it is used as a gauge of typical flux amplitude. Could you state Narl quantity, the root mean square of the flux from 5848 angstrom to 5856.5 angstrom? 3.11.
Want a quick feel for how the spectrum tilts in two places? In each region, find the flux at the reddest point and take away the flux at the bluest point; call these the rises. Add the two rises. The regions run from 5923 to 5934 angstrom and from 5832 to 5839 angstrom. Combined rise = -0.45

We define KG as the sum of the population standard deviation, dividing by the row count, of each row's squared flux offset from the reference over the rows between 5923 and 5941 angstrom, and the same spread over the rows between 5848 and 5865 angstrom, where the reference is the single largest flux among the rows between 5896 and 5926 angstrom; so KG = 0.16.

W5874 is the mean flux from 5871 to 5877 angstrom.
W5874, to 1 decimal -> 2.9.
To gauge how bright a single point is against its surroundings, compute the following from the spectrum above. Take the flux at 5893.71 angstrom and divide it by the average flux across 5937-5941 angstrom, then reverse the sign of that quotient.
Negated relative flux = -0.68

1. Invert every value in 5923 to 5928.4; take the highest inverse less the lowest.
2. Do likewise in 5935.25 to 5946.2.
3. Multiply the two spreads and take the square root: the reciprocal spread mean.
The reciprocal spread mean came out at 0.028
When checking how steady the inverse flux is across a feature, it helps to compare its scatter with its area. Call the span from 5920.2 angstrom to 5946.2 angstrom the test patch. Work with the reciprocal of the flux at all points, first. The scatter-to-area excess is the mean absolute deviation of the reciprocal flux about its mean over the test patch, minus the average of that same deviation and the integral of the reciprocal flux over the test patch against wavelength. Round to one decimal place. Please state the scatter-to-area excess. -4.0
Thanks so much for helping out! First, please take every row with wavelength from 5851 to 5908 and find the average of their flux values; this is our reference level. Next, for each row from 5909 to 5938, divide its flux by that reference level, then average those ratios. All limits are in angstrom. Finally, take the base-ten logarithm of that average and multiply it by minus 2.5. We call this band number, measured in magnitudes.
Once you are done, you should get -0.17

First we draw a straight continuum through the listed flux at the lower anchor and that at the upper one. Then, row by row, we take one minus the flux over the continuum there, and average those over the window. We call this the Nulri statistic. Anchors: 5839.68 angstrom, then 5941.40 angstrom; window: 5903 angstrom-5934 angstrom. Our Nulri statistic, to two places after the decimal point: 0.02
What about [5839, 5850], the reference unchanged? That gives -0.03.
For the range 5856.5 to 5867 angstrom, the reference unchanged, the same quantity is 0.03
